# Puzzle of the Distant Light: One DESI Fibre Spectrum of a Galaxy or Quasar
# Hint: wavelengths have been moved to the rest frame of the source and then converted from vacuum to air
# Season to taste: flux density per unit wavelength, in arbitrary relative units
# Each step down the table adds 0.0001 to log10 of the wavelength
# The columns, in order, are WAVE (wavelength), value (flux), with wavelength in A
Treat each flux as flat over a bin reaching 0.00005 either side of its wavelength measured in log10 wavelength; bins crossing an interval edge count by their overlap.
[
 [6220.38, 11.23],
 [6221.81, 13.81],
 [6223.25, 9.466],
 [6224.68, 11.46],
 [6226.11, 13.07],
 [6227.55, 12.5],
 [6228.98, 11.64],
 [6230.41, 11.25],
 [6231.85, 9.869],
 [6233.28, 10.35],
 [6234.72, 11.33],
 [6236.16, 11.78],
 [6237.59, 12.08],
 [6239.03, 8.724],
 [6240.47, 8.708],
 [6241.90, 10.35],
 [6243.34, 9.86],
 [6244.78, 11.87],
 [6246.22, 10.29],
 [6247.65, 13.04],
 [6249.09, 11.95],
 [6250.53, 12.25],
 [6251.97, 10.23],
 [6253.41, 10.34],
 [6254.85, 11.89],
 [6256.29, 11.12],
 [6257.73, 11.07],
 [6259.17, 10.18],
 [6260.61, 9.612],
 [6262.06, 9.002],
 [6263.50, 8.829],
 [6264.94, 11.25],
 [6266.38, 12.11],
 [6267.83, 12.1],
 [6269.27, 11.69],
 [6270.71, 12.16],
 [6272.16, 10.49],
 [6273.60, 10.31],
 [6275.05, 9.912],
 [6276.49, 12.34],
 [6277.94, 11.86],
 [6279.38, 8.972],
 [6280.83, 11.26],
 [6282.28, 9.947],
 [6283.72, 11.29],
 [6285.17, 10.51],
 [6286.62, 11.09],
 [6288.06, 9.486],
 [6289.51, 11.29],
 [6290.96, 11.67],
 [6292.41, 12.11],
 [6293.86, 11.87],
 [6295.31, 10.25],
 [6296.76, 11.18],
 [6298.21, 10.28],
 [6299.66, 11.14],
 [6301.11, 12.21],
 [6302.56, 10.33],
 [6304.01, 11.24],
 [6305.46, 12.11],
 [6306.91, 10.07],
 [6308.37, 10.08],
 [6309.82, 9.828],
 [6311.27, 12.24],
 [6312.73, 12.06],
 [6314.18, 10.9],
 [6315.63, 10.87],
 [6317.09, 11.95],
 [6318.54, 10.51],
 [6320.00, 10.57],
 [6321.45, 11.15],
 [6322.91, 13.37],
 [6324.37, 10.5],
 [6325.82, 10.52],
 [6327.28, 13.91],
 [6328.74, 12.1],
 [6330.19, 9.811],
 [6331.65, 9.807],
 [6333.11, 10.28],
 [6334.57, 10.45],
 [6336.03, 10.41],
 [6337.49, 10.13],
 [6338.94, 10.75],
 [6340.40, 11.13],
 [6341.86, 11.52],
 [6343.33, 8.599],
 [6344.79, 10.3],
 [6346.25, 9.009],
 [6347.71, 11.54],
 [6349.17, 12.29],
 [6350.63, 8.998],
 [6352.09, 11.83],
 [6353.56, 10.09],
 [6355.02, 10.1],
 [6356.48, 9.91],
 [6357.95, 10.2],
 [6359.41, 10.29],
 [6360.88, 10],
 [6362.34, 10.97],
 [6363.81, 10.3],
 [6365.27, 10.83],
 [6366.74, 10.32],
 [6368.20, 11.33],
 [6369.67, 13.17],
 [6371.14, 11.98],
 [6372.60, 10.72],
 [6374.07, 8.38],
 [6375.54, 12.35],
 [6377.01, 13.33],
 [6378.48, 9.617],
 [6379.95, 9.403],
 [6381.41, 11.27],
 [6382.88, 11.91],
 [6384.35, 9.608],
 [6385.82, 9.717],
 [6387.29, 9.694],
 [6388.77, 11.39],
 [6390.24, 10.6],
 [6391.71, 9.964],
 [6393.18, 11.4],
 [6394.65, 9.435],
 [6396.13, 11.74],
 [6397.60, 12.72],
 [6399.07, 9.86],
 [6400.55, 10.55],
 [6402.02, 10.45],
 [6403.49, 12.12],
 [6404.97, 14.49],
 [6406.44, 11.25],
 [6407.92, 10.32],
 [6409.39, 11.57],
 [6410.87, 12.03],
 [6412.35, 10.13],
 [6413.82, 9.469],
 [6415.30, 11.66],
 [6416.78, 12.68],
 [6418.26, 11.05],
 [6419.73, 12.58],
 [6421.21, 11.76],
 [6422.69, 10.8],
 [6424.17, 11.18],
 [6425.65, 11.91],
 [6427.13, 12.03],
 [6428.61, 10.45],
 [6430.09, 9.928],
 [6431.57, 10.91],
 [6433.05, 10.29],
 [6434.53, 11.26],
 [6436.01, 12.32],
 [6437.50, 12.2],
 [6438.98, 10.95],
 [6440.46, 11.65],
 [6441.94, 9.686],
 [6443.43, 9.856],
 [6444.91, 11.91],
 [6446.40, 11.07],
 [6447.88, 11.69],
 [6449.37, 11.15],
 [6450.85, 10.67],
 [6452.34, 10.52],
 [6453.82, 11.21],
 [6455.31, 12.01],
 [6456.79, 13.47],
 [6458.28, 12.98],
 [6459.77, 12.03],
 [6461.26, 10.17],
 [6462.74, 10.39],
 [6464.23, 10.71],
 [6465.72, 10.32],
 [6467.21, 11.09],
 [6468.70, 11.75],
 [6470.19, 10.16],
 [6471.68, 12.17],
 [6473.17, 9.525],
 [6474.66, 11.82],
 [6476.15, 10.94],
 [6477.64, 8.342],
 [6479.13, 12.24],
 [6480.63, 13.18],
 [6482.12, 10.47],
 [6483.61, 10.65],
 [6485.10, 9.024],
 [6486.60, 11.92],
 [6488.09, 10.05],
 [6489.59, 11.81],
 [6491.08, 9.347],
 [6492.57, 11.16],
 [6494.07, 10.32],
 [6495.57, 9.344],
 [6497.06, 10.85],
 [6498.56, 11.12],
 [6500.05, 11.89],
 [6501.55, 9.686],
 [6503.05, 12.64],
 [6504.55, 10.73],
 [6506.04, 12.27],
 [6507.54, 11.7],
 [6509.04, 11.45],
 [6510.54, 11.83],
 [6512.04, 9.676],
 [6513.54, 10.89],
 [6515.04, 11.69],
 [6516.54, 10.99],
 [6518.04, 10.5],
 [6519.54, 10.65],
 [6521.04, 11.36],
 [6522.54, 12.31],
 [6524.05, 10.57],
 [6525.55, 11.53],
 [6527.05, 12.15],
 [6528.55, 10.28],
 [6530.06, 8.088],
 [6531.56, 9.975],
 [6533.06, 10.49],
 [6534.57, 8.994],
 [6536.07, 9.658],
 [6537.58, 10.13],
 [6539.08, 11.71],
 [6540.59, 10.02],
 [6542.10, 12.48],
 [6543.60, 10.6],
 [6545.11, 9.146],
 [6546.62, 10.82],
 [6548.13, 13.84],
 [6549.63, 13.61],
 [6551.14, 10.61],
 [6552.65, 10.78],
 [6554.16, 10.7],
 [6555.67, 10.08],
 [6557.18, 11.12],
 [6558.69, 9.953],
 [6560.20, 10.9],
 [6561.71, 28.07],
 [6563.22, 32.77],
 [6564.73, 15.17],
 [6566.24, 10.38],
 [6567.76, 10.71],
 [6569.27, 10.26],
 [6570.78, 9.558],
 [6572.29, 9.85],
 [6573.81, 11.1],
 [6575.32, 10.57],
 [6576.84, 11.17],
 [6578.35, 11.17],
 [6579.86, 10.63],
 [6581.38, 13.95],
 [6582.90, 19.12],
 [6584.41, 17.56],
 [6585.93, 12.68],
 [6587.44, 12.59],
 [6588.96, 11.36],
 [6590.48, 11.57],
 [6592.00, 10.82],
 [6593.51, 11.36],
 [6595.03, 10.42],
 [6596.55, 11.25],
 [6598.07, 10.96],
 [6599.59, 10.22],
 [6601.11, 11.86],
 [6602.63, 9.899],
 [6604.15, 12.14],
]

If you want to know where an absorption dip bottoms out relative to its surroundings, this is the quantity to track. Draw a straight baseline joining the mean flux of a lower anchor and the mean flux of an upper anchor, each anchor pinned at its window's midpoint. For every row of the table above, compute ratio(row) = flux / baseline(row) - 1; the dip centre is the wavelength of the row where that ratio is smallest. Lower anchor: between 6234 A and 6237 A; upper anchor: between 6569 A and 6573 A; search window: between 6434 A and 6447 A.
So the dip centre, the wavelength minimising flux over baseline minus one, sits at 6441.94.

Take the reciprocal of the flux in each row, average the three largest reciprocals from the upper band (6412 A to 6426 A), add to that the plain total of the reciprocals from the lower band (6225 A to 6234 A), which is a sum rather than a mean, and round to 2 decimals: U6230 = 0.63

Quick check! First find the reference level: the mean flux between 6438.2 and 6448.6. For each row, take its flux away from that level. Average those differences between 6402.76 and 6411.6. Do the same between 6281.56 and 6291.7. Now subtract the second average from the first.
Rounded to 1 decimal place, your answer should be -1.2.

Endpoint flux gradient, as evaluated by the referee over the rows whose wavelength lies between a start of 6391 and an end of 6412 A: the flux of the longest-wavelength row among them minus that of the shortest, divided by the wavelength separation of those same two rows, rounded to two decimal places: 0.11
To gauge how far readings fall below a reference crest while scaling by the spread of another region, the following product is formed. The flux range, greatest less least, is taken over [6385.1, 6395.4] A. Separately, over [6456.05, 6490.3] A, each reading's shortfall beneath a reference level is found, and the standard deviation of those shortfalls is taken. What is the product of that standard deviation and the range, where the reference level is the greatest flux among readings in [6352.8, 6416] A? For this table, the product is 3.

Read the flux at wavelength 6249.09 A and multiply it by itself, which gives 143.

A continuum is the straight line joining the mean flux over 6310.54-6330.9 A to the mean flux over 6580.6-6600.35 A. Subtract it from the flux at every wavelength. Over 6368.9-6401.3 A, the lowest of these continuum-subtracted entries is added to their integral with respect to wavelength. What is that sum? -31.8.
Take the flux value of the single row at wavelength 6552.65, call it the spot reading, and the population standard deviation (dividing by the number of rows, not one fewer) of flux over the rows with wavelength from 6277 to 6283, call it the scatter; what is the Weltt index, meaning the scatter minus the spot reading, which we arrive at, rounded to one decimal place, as -9.7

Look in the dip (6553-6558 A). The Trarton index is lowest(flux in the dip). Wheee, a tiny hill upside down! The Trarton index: 10.08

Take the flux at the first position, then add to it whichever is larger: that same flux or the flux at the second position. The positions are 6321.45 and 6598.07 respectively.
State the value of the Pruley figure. 22.3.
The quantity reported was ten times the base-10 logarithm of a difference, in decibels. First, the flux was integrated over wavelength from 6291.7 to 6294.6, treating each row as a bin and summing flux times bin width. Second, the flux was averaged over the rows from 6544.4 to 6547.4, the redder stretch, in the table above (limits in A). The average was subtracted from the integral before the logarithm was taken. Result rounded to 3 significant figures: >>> 13.9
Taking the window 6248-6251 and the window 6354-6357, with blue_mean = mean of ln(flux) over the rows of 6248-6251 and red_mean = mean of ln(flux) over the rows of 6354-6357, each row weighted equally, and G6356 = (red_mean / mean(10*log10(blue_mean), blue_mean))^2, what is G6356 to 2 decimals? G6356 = 0.51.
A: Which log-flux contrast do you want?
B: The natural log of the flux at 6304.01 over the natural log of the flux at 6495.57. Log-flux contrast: 1.08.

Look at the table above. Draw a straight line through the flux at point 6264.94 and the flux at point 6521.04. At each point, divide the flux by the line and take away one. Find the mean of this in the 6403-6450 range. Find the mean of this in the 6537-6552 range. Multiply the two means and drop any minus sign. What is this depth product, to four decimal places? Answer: 0.0000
